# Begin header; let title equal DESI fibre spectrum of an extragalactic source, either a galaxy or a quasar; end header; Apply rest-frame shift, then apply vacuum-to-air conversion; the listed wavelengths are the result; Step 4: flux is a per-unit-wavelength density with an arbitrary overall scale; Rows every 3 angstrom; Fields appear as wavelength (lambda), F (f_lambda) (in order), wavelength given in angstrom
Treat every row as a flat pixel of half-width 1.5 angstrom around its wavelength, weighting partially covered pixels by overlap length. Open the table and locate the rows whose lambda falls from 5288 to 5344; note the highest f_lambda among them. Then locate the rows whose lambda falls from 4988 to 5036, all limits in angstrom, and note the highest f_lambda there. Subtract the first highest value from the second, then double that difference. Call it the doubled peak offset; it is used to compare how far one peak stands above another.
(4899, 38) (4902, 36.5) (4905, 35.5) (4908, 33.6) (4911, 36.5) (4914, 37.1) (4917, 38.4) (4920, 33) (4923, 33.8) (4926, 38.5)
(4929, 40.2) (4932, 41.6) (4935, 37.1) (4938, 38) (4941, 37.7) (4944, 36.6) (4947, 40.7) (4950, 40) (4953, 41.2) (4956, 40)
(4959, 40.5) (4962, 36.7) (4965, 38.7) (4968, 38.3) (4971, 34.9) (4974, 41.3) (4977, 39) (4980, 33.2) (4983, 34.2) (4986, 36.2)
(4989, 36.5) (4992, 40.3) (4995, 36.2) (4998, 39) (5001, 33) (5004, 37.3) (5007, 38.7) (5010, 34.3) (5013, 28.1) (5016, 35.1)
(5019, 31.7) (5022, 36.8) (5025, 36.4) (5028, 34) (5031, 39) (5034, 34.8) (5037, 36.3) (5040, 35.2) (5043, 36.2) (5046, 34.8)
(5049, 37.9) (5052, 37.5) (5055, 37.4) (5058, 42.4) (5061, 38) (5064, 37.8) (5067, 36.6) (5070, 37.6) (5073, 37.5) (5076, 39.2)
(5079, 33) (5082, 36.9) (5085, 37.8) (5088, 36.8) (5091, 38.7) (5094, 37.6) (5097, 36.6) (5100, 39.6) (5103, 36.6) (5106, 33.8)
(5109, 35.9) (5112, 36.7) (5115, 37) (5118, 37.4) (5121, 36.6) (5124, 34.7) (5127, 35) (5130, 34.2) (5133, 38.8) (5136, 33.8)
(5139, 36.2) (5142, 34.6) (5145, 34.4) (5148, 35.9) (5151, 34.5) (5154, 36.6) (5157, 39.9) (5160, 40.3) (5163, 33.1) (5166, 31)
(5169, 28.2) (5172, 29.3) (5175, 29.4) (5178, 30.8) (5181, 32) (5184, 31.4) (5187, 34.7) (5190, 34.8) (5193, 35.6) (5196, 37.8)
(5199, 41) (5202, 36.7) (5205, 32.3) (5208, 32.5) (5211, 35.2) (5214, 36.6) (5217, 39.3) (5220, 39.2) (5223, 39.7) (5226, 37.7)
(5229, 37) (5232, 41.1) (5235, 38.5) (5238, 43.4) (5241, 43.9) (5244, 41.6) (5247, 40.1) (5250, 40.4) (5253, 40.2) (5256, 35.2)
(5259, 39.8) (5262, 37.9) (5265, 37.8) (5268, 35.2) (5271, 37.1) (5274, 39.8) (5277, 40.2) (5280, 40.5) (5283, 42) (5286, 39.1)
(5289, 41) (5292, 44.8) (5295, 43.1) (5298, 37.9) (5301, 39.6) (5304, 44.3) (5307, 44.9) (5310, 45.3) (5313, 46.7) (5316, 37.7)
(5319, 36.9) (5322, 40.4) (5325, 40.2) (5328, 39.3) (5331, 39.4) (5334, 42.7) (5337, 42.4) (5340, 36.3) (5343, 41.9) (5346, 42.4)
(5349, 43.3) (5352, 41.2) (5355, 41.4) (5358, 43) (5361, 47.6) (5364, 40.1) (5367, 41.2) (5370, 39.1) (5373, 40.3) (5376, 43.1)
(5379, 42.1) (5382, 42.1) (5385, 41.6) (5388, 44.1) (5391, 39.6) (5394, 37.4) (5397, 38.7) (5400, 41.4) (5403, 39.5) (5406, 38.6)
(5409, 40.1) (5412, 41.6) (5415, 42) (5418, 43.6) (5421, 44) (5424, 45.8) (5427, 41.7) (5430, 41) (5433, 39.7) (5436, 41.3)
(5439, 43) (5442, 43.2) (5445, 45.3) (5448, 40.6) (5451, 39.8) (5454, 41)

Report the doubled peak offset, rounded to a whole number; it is -13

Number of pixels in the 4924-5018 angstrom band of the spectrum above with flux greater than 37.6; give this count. 17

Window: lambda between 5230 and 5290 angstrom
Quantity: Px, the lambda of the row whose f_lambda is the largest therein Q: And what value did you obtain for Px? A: 5241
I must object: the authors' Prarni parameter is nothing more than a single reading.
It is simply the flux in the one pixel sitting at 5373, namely 40.3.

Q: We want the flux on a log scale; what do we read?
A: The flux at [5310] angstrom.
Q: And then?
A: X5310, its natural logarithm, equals 3.81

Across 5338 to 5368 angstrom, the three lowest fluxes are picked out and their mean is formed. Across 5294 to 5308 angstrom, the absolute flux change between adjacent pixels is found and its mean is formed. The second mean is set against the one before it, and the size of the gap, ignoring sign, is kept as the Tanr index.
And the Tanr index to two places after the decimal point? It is 36.15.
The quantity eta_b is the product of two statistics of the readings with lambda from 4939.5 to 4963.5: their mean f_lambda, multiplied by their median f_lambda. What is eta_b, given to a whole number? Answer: 1567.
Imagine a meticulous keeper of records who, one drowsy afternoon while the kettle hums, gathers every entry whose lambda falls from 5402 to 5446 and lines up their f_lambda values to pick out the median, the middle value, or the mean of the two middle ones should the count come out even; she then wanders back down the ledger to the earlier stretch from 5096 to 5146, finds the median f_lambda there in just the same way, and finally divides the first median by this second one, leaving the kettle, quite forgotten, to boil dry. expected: 1.15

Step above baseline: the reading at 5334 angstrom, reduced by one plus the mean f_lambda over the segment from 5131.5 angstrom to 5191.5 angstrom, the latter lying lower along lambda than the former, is 8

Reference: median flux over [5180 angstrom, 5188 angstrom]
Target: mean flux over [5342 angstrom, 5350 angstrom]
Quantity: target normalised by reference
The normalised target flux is 1.3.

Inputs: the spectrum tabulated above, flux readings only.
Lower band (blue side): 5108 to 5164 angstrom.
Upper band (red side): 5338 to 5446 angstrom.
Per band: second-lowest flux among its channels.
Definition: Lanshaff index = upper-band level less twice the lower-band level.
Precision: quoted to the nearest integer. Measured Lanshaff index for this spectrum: -30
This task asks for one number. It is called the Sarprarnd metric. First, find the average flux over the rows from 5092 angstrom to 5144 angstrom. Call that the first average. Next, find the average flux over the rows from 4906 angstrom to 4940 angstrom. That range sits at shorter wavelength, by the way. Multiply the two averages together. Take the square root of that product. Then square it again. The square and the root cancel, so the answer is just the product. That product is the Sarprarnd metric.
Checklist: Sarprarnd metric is 1341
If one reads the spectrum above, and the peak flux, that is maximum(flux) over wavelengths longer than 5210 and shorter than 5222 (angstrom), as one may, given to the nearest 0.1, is 39.3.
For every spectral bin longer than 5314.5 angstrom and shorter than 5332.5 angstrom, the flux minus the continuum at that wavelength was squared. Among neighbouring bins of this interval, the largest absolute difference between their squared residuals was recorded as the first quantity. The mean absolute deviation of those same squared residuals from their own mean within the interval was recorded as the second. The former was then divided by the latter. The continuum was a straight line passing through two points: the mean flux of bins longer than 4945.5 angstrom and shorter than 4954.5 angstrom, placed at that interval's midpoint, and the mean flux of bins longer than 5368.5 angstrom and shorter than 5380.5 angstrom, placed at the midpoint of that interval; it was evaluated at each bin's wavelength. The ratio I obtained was 3.0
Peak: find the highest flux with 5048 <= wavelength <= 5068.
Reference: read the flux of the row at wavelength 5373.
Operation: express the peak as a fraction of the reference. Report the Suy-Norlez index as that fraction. 1.05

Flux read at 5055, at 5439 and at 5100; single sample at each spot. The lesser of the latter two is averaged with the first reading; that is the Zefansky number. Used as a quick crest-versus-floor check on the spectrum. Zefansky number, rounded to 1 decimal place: 38.5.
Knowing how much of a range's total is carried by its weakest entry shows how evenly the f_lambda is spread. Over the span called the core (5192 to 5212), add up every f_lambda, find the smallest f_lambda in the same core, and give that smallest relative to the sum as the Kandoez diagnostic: 0.1286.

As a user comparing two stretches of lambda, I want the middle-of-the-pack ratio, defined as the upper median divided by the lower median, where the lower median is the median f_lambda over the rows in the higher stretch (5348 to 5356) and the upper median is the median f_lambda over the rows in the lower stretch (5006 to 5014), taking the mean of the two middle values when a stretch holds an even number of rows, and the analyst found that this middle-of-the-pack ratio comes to 0.83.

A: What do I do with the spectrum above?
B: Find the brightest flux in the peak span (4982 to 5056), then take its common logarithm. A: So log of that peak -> 1.61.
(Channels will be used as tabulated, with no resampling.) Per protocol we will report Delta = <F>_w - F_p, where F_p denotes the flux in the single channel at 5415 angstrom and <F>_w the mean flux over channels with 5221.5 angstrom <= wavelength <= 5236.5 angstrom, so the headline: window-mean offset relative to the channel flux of -3.2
